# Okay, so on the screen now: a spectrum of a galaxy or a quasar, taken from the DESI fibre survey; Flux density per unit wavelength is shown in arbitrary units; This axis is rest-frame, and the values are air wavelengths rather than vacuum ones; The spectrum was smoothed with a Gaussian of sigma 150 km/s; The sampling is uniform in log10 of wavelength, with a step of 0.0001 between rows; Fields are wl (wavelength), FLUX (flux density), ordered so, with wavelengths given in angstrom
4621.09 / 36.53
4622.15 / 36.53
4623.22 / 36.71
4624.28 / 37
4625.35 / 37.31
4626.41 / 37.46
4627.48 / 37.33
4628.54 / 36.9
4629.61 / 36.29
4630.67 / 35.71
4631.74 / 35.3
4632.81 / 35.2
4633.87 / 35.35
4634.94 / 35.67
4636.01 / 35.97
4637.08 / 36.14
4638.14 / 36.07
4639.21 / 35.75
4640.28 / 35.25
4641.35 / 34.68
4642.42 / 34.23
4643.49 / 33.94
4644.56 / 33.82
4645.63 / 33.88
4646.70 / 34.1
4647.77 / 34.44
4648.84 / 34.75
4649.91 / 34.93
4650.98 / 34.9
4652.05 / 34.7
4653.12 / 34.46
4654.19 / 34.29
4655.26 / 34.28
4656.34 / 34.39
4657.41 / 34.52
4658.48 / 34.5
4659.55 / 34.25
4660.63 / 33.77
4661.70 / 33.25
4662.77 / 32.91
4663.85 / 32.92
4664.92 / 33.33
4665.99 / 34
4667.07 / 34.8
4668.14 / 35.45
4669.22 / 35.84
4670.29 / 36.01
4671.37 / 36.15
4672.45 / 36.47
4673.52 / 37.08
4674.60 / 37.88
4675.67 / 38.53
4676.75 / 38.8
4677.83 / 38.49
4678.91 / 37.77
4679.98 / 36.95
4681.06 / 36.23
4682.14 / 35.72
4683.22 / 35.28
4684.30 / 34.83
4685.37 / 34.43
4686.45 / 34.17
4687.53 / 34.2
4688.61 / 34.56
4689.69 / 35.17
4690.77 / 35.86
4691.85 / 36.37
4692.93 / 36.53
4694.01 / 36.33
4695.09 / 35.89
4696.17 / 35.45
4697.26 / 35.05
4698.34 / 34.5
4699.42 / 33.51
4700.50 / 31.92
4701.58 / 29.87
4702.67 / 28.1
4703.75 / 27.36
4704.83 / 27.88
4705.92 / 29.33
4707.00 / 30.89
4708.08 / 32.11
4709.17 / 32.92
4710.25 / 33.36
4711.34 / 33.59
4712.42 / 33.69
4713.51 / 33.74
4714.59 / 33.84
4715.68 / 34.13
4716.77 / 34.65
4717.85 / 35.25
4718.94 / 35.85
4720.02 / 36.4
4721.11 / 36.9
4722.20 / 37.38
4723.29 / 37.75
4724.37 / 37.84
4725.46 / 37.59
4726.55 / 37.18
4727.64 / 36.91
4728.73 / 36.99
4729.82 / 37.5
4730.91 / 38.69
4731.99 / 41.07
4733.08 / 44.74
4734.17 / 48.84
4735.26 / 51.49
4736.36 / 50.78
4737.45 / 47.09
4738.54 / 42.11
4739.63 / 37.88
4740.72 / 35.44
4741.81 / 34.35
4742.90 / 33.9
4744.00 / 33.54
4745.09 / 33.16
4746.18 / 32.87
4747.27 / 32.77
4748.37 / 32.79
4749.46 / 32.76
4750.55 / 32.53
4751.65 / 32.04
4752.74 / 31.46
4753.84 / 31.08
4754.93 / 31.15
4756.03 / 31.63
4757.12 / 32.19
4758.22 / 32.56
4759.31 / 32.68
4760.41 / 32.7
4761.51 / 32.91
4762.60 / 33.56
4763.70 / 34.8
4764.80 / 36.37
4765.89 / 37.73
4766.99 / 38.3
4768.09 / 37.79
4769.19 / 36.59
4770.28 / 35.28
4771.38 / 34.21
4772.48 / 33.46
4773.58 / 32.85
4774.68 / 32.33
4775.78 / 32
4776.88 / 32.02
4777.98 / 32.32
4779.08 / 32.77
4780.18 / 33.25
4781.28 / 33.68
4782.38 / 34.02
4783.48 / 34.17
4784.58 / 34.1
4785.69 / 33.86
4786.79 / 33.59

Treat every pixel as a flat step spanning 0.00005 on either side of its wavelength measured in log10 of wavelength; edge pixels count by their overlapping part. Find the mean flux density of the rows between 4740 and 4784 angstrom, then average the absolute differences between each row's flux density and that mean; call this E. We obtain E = 1.3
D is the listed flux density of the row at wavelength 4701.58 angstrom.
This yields 29.87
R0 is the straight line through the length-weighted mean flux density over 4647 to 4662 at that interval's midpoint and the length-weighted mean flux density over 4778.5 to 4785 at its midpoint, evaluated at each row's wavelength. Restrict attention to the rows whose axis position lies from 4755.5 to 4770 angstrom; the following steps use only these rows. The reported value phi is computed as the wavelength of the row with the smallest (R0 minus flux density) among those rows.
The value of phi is 4766.99 angstrom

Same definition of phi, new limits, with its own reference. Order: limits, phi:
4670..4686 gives 4676.75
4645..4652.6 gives 4649.91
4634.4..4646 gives 4637.08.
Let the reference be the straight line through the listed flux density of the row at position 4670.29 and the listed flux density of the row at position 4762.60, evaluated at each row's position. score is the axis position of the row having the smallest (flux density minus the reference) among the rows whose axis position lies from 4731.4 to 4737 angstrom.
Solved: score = 4731.99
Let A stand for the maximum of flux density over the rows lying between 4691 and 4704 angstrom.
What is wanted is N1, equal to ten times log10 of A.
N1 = 15.6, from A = 36.53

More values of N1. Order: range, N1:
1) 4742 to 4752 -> 15.3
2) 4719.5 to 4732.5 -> 16.1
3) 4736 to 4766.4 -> 17.1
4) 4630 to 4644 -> 15.6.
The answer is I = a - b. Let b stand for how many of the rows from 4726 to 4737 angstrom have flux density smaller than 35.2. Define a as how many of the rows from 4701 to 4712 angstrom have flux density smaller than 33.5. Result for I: 9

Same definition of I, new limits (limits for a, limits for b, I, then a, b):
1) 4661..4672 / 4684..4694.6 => -2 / 4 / 6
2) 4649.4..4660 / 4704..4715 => -10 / 0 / 10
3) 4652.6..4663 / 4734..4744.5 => -1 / 2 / 3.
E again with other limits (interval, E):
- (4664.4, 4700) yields 1.1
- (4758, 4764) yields 0.7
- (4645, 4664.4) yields 0.5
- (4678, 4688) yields 1.0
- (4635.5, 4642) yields 0.5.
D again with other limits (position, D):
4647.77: 34.44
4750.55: 32.53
